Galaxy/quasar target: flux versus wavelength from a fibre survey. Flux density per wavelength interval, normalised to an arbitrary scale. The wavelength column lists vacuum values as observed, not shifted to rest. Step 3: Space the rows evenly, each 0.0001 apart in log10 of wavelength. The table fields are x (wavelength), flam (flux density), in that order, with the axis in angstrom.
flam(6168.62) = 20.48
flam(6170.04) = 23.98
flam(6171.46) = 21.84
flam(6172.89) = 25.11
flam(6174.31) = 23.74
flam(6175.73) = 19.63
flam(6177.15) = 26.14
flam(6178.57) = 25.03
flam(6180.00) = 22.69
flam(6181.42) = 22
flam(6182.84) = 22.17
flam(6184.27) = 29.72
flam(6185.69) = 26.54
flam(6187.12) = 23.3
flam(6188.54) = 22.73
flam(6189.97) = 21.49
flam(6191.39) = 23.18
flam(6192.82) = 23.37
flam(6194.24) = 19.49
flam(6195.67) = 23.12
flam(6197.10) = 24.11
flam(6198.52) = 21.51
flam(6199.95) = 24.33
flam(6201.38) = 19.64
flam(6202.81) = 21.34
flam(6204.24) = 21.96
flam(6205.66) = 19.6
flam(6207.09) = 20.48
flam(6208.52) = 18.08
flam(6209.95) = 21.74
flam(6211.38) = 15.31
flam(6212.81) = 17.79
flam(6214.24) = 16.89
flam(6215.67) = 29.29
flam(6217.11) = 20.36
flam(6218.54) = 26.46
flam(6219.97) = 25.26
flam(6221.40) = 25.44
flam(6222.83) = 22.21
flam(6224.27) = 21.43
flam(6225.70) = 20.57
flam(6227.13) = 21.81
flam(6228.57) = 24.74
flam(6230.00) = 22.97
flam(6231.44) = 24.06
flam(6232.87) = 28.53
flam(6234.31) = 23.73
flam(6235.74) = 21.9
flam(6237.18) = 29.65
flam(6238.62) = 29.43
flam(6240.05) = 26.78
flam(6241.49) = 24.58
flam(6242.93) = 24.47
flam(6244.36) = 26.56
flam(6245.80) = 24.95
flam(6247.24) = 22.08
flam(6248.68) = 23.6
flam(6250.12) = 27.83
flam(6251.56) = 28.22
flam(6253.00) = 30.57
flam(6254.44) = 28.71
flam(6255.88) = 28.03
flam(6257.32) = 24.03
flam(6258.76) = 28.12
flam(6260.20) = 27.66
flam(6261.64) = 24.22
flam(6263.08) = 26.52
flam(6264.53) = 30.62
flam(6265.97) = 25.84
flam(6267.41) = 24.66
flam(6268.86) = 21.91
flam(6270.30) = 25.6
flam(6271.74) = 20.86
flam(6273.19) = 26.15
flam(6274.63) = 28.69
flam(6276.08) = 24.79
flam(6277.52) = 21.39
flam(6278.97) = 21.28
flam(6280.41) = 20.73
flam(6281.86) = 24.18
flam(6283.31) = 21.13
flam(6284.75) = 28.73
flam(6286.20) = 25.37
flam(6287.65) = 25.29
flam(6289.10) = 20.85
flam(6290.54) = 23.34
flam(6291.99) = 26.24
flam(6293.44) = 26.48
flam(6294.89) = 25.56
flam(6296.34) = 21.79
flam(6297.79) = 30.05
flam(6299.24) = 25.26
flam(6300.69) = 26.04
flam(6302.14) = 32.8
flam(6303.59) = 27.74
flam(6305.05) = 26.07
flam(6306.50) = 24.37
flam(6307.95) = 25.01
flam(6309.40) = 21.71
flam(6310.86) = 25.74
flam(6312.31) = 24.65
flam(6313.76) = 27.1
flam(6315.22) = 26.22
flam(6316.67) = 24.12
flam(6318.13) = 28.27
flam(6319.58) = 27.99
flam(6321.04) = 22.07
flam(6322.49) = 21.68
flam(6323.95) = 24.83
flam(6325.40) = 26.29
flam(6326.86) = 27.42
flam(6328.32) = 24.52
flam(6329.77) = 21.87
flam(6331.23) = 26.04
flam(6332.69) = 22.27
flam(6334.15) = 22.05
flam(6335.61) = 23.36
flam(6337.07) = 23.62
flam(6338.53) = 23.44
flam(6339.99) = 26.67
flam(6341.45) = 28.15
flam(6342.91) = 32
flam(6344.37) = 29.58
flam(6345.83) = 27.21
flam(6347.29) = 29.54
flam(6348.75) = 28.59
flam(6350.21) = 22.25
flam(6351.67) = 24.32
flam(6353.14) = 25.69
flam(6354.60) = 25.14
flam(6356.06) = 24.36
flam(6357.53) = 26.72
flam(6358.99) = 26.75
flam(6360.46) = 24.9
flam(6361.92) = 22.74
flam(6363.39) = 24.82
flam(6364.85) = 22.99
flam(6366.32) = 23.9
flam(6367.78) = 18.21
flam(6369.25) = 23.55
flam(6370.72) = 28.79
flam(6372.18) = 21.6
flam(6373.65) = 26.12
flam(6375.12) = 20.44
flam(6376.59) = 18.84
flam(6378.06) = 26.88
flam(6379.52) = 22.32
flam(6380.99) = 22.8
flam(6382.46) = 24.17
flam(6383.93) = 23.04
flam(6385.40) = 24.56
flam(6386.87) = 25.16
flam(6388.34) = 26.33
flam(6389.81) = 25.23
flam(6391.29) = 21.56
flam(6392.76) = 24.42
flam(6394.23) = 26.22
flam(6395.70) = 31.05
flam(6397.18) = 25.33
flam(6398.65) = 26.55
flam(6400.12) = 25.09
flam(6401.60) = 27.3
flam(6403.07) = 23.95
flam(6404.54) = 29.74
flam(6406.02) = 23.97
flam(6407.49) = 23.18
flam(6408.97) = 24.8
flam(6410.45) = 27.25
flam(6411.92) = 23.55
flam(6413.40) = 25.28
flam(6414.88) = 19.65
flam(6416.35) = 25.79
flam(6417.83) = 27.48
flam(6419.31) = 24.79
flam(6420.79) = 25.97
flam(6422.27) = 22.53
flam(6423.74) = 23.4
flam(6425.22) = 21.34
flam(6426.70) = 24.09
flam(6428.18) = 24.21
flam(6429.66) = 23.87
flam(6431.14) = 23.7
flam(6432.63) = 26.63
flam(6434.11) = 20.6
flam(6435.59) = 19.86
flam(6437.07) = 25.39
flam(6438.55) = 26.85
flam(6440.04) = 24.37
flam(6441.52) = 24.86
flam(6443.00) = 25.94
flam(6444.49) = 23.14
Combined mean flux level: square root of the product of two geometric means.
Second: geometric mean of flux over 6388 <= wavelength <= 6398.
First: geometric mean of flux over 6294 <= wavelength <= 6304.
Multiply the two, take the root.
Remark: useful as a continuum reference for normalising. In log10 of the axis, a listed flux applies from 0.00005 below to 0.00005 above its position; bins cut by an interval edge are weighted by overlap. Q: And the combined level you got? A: 26.2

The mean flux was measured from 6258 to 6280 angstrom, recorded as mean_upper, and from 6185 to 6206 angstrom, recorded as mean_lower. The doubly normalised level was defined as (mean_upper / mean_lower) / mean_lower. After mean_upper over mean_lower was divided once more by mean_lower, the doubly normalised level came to 0.050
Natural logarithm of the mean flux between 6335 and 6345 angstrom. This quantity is 3.28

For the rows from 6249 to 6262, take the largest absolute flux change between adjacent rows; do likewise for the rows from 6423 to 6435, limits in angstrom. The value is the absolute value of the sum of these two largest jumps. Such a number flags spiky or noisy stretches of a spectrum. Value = 10.1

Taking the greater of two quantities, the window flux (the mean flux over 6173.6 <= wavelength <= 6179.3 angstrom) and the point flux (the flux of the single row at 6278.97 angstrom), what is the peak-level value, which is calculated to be 24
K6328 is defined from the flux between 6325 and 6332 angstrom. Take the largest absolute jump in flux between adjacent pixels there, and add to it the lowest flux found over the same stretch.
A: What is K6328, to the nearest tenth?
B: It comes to 26.0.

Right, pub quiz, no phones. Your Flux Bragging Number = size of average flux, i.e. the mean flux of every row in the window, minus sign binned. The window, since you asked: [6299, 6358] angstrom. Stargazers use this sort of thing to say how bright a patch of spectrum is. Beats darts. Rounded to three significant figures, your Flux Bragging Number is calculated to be 25.7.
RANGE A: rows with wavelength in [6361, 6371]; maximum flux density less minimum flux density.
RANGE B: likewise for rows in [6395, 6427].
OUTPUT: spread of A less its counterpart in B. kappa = -1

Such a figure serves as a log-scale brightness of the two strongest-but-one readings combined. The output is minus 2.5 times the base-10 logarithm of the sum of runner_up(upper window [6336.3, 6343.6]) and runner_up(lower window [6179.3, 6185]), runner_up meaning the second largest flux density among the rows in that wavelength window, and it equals -4.27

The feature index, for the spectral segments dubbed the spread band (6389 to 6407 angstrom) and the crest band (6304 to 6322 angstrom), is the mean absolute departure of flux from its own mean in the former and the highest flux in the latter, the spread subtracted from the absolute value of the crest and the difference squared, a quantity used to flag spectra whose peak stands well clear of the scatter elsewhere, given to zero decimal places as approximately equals 694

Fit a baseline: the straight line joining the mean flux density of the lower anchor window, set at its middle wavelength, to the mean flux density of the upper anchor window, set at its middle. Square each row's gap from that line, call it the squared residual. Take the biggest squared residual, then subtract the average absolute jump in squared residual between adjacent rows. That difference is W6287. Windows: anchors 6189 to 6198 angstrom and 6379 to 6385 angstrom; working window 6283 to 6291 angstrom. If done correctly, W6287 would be 22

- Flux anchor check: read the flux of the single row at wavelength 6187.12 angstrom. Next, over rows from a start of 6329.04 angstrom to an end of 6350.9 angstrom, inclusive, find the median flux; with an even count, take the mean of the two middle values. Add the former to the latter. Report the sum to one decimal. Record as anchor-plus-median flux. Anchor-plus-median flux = 49.3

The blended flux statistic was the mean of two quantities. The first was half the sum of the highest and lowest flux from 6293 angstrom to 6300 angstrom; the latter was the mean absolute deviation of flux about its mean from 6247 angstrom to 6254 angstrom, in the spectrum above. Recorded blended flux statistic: 14.4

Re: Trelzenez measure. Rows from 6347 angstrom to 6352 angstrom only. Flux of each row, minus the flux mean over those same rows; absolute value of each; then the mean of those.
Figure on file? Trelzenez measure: 2.9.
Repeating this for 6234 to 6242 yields 2.6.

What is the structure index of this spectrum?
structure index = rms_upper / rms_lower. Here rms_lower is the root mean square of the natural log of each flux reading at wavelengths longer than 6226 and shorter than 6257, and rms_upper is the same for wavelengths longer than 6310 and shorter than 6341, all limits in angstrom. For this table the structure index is 0.99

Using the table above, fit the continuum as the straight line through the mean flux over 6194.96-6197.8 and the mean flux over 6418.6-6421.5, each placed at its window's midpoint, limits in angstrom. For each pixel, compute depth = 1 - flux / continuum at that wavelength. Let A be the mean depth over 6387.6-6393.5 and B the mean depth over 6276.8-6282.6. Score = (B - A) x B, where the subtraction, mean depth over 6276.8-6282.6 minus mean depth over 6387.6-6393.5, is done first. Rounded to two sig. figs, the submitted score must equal 0.0066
